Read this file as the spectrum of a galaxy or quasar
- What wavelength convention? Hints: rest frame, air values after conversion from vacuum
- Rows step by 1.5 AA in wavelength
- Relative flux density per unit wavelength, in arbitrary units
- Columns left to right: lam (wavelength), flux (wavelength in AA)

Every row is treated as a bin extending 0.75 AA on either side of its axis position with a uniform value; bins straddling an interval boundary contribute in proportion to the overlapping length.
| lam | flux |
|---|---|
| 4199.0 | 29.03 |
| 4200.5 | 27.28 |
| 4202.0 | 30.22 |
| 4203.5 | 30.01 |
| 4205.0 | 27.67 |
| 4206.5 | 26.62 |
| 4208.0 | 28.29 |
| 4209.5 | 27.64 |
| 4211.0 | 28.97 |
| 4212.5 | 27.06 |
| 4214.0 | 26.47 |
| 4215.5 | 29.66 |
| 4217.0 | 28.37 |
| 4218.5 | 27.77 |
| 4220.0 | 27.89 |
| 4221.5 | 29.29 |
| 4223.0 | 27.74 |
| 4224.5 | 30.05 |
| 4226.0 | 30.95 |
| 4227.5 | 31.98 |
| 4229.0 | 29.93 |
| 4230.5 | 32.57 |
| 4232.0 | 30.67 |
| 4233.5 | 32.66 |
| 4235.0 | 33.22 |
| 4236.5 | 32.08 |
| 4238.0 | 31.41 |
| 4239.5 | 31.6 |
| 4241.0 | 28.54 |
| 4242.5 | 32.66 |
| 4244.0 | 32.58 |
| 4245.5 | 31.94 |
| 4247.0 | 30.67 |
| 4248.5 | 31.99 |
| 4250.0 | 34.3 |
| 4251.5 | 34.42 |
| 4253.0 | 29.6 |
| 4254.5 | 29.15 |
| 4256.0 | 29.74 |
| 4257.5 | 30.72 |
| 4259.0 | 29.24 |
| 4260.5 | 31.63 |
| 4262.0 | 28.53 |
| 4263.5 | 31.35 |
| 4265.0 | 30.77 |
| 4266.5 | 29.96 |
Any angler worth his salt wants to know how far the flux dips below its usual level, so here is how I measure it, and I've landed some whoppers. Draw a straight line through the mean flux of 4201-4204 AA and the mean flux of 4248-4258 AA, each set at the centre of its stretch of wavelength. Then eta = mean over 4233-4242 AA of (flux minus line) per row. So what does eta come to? 0.6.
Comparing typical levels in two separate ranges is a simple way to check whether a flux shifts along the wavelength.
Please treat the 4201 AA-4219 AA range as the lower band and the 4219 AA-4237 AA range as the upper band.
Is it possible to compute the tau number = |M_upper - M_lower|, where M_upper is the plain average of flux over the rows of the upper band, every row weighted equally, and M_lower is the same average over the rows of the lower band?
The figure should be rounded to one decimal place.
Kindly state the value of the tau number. 2.5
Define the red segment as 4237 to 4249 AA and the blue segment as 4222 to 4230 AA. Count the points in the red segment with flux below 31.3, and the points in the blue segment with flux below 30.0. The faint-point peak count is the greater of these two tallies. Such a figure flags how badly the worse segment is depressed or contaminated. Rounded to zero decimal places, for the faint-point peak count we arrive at 2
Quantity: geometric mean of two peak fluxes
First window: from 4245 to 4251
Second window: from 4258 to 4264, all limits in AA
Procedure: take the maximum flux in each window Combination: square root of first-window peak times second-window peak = 32.9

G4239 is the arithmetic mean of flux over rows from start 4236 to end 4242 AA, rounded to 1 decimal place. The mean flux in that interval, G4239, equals 30.9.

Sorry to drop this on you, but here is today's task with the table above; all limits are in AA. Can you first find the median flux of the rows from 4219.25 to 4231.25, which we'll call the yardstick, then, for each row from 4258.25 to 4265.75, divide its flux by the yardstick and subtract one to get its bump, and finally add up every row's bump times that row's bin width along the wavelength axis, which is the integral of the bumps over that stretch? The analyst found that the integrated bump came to 0.1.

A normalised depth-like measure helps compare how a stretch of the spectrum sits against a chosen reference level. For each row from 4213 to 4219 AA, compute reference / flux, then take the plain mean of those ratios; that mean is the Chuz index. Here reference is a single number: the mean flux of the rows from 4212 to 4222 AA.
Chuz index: 1.00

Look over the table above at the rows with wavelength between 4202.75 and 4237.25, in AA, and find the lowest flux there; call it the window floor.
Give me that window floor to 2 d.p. 26.47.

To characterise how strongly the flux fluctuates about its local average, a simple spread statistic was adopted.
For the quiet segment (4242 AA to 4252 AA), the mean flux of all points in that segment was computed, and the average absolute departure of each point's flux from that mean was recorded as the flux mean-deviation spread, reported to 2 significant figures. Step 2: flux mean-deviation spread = 0.98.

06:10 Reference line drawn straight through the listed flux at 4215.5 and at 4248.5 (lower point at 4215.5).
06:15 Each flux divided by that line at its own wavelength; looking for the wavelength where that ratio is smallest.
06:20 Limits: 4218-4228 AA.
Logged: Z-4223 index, 4223.0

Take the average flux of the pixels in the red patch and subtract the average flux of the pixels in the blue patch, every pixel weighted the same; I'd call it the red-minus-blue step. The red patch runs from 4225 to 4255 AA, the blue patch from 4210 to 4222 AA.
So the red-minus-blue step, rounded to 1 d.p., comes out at 3.5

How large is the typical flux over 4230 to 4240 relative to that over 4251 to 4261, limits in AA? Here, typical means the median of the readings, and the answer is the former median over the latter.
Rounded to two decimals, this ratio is 1.08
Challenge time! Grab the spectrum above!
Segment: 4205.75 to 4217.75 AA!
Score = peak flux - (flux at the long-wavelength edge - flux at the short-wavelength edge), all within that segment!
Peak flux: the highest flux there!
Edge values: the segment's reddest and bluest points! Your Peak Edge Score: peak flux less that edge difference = 27.9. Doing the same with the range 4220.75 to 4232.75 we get 31.2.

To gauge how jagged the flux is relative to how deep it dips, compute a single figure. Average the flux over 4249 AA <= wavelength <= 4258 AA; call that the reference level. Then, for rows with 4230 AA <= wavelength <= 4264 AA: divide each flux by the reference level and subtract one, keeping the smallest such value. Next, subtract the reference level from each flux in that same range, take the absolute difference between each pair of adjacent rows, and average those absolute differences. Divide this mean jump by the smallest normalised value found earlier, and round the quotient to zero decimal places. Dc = -18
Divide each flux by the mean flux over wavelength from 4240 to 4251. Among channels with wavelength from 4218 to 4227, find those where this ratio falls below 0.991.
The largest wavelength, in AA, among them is 4226.0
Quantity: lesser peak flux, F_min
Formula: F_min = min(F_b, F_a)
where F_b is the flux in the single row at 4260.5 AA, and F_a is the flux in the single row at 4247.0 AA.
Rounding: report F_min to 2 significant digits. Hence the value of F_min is 31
